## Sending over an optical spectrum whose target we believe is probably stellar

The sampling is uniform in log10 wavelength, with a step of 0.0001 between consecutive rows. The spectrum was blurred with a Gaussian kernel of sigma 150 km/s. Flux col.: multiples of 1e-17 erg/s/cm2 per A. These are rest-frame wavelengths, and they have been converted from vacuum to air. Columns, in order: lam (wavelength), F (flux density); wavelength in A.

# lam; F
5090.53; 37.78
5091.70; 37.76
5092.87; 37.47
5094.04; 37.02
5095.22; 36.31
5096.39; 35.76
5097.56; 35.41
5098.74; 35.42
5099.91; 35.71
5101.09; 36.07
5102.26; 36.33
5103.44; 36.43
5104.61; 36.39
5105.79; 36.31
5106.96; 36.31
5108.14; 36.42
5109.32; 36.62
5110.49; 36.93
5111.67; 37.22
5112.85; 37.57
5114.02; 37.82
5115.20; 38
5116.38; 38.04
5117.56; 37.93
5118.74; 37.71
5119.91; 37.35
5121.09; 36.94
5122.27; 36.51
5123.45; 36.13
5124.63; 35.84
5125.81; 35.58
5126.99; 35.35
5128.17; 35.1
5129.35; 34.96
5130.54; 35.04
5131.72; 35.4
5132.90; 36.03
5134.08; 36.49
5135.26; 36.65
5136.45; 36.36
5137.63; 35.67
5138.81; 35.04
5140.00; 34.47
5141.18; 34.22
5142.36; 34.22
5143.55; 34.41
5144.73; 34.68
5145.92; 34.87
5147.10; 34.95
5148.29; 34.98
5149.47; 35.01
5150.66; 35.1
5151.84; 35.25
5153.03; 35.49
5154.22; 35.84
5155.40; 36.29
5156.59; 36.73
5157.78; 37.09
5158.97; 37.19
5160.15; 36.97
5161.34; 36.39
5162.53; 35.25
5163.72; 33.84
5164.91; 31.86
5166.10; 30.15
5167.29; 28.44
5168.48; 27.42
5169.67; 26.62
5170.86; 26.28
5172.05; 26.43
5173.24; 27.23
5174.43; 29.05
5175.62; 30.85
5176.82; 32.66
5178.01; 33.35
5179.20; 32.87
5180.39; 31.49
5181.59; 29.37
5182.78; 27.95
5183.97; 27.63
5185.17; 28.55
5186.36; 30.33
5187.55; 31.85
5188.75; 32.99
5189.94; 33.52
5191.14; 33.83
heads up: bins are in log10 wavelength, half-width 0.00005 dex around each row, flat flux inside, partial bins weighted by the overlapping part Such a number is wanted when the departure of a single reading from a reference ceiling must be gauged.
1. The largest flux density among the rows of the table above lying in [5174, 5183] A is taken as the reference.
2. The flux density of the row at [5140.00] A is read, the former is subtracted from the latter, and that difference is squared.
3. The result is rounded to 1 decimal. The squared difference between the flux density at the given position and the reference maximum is 1.3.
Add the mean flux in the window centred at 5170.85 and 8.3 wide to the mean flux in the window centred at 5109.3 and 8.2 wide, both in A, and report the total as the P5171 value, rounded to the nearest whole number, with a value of 64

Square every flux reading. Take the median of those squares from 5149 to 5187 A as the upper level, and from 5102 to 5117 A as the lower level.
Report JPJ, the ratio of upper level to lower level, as 0.78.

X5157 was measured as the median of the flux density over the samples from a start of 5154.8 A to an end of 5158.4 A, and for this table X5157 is 36.7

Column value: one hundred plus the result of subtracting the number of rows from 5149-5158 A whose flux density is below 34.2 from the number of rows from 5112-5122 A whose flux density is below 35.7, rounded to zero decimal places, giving 100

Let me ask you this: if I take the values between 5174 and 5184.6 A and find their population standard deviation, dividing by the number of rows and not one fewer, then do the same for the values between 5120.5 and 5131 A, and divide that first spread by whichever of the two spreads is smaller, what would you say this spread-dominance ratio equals 3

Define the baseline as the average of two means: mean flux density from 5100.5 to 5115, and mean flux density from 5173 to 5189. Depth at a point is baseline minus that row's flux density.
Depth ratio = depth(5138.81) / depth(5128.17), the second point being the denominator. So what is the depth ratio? 0.96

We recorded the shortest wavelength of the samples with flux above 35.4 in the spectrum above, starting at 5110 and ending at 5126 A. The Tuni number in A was 5110.49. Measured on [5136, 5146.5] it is 5136.45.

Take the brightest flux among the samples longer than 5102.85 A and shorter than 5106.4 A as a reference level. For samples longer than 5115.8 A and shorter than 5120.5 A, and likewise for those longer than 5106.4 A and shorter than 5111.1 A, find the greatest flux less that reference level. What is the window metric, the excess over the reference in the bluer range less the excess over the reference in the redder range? -1.1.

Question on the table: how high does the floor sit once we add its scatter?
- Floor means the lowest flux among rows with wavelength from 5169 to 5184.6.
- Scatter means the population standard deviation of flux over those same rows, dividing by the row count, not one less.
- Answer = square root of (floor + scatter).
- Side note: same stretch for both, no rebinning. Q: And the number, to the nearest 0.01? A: 5.36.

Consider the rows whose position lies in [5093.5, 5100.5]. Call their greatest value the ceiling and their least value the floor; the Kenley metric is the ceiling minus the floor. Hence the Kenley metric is 1.6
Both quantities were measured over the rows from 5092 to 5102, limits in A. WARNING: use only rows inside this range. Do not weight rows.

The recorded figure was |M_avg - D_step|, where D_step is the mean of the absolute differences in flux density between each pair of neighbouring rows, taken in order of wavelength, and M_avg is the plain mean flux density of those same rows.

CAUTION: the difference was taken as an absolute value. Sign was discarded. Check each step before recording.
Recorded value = 36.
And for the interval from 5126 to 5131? 35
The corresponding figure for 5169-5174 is 26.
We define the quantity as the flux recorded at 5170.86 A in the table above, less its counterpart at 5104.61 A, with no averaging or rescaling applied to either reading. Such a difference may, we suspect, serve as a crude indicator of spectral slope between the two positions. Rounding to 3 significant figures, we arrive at -10.1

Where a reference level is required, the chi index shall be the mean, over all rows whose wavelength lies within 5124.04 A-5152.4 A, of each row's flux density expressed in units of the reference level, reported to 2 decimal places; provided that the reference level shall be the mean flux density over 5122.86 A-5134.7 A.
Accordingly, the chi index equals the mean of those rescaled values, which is 0.99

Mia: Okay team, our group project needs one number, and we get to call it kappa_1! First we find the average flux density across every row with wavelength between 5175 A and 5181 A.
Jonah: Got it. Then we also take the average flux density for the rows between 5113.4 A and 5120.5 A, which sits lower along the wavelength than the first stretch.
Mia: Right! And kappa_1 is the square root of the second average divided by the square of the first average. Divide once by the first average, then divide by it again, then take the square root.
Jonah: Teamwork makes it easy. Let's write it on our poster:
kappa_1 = 0.191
